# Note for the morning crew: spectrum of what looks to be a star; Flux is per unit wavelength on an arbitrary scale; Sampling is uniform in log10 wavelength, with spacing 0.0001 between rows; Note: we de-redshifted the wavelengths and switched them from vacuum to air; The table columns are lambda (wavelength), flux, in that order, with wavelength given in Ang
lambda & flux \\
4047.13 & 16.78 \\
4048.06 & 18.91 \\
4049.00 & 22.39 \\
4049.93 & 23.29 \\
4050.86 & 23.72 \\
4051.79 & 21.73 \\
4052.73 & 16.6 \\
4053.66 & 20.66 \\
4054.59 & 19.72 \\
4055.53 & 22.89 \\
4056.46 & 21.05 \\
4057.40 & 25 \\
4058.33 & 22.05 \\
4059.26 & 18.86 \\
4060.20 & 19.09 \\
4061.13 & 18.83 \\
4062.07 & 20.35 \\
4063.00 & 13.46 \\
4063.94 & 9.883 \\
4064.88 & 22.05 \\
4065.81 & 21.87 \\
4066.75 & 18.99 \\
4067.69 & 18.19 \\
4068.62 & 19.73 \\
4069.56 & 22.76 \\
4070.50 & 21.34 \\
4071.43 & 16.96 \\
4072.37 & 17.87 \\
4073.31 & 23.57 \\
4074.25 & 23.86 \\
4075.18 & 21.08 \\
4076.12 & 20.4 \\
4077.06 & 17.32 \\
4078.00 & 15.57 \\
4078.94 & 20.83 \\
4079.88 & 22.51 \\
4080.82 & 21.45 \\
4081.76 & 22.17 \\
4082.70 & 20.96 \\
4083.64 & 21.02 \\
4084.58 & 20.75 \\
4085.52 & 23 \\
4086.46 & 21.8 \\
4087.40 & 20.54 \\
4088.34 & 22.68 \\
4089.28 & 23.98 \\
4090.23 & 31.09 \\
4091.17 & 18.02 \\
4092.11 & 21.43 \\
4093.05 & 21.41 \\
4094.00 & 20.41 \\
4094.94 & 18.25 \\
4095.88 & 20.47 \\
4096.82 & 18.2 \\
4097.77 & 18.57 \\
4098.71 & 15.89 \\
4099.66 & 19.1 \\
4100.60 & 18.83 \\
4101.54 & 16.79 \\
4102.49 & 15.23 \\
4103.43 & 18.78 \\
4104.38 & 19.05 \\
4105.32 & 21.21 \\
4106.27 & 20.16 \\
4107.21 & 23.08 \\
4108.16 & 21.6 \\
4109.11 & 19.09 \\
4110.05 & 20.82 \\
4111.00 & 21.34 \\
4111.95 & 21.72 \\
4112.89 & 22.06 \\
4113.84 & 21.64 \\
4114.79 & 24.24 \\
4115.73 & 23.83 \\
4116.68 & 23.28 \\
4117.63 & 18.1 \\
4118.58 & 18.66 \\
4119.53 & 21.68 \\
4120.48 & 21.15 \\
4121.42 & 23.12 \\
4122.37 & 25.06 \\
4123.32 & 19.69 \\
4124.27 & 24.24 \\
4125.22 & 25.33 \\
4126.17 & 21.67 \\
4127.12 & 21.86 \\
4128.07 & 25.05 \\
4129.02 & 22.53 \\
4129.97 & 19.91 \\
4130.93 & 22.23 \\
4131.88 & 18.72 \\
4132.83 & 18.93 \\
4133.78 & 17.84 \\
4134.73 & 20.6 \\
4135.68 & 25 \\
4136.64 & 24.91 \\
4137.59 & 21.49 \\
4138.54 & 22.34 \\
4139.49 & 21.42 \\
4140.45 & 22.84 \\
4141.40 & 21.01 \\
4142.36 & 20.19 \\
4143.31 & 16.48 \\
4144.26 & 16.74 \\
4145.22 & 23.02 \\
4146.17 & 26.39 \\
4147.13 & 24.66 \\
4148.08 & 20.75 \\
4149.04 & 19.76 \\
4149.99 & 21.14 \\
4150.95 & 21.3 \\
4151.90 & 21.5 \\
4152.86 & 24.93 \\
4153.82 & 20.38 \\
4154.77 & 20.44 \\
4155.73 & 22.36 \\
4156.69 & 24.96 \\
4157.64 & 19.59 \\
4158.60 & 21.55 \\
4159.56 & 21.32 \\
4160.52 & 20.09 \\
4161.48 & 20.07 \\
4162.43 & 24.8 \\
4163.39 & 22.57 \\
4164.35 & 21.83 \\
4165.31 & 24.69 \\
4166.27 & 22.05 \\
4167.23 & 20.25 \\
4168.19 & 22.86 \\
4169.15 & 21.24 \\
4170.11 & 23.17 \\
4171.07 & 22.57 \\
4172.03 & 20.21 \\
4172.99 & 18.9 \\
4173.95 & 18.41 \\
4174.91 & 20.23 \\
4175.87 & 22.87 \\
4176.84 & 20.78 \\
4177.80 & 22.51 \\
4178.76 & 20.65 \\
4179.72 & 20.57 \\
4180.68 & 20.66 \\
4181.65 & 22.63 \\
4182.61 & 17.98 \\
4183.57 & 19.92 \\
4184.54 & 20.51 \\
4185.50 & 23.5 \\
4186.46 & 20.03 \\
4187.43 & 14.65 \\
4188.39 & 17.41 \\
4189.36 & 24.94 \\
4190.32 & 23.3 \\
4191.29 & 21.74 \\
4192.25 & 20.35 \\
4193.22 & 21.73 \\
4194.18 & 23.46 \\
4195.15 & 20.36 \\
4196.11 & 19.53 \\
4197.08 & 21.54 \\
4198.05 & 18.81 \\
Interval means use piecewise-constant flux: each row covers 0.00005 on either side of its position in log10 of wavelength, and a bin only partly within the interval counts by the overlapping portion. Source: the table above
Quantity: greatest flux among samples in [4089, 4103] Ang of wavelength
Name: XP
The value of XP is 31.09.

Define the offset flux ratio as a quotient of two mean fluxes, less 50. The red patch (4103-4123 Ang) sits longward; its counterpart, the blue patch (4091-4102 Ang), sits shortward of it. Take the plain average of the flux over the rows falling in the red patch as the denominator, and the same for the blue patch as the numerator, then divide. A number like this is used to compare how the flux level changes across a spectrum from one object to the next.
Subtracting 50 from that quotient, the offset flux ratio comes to -49.1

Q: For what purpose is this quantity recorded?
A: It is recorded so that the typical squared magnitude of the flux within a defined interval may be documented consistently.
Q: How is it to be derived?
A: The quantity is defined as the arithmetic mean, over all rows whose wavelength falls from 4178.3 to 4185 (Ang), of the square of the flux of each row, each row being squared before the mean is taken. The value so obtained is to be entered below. 418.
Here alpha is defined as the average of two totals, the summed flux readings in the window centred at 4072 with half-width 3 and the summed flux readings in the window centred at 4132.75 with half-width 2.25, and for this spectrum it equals 112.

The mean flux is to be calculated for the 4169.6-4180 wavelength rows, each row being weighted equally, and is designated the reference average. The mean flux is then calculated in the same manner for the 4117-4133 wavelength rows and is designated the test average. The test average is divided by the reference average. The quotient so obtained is 1.03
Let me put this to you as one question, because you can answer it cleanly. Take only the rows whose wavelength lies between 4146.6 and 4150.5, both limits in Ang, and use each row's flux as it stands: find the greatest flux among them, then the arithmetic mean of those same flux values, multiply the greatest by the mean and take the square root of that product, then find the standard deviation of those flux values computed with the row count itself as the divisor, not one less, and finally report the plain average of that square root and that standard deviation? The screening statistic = 12.5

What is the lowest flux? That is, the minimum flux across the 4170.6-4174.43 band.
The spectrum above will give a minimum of 18.41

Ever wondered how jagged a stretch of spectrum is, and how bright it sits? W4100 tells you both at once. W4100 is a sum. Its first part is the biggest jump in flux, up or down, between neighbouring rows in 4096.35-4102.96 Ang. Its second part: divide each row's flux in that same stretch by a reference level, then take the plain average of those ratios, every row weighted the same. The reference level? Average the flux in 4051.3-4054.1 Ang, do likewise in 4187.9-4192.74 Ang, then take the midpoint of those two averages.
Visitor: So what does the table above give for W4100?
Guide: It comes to 4.1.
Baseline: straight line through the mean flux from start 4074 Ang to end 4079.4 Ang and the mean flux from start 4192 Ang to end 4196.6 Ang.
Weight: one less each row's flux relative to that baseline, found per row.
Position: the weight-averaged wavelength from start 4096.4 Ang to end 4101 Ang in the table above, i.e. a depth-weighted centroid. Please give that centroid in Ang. 4098.5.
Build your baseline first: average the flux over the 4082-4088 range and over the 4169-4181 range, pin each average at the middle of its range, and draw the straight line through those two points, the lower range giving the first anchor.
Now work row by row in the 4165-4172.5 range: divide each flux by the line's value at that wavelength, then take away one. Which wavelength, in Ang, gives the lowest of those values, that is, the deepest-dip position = 4172.03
